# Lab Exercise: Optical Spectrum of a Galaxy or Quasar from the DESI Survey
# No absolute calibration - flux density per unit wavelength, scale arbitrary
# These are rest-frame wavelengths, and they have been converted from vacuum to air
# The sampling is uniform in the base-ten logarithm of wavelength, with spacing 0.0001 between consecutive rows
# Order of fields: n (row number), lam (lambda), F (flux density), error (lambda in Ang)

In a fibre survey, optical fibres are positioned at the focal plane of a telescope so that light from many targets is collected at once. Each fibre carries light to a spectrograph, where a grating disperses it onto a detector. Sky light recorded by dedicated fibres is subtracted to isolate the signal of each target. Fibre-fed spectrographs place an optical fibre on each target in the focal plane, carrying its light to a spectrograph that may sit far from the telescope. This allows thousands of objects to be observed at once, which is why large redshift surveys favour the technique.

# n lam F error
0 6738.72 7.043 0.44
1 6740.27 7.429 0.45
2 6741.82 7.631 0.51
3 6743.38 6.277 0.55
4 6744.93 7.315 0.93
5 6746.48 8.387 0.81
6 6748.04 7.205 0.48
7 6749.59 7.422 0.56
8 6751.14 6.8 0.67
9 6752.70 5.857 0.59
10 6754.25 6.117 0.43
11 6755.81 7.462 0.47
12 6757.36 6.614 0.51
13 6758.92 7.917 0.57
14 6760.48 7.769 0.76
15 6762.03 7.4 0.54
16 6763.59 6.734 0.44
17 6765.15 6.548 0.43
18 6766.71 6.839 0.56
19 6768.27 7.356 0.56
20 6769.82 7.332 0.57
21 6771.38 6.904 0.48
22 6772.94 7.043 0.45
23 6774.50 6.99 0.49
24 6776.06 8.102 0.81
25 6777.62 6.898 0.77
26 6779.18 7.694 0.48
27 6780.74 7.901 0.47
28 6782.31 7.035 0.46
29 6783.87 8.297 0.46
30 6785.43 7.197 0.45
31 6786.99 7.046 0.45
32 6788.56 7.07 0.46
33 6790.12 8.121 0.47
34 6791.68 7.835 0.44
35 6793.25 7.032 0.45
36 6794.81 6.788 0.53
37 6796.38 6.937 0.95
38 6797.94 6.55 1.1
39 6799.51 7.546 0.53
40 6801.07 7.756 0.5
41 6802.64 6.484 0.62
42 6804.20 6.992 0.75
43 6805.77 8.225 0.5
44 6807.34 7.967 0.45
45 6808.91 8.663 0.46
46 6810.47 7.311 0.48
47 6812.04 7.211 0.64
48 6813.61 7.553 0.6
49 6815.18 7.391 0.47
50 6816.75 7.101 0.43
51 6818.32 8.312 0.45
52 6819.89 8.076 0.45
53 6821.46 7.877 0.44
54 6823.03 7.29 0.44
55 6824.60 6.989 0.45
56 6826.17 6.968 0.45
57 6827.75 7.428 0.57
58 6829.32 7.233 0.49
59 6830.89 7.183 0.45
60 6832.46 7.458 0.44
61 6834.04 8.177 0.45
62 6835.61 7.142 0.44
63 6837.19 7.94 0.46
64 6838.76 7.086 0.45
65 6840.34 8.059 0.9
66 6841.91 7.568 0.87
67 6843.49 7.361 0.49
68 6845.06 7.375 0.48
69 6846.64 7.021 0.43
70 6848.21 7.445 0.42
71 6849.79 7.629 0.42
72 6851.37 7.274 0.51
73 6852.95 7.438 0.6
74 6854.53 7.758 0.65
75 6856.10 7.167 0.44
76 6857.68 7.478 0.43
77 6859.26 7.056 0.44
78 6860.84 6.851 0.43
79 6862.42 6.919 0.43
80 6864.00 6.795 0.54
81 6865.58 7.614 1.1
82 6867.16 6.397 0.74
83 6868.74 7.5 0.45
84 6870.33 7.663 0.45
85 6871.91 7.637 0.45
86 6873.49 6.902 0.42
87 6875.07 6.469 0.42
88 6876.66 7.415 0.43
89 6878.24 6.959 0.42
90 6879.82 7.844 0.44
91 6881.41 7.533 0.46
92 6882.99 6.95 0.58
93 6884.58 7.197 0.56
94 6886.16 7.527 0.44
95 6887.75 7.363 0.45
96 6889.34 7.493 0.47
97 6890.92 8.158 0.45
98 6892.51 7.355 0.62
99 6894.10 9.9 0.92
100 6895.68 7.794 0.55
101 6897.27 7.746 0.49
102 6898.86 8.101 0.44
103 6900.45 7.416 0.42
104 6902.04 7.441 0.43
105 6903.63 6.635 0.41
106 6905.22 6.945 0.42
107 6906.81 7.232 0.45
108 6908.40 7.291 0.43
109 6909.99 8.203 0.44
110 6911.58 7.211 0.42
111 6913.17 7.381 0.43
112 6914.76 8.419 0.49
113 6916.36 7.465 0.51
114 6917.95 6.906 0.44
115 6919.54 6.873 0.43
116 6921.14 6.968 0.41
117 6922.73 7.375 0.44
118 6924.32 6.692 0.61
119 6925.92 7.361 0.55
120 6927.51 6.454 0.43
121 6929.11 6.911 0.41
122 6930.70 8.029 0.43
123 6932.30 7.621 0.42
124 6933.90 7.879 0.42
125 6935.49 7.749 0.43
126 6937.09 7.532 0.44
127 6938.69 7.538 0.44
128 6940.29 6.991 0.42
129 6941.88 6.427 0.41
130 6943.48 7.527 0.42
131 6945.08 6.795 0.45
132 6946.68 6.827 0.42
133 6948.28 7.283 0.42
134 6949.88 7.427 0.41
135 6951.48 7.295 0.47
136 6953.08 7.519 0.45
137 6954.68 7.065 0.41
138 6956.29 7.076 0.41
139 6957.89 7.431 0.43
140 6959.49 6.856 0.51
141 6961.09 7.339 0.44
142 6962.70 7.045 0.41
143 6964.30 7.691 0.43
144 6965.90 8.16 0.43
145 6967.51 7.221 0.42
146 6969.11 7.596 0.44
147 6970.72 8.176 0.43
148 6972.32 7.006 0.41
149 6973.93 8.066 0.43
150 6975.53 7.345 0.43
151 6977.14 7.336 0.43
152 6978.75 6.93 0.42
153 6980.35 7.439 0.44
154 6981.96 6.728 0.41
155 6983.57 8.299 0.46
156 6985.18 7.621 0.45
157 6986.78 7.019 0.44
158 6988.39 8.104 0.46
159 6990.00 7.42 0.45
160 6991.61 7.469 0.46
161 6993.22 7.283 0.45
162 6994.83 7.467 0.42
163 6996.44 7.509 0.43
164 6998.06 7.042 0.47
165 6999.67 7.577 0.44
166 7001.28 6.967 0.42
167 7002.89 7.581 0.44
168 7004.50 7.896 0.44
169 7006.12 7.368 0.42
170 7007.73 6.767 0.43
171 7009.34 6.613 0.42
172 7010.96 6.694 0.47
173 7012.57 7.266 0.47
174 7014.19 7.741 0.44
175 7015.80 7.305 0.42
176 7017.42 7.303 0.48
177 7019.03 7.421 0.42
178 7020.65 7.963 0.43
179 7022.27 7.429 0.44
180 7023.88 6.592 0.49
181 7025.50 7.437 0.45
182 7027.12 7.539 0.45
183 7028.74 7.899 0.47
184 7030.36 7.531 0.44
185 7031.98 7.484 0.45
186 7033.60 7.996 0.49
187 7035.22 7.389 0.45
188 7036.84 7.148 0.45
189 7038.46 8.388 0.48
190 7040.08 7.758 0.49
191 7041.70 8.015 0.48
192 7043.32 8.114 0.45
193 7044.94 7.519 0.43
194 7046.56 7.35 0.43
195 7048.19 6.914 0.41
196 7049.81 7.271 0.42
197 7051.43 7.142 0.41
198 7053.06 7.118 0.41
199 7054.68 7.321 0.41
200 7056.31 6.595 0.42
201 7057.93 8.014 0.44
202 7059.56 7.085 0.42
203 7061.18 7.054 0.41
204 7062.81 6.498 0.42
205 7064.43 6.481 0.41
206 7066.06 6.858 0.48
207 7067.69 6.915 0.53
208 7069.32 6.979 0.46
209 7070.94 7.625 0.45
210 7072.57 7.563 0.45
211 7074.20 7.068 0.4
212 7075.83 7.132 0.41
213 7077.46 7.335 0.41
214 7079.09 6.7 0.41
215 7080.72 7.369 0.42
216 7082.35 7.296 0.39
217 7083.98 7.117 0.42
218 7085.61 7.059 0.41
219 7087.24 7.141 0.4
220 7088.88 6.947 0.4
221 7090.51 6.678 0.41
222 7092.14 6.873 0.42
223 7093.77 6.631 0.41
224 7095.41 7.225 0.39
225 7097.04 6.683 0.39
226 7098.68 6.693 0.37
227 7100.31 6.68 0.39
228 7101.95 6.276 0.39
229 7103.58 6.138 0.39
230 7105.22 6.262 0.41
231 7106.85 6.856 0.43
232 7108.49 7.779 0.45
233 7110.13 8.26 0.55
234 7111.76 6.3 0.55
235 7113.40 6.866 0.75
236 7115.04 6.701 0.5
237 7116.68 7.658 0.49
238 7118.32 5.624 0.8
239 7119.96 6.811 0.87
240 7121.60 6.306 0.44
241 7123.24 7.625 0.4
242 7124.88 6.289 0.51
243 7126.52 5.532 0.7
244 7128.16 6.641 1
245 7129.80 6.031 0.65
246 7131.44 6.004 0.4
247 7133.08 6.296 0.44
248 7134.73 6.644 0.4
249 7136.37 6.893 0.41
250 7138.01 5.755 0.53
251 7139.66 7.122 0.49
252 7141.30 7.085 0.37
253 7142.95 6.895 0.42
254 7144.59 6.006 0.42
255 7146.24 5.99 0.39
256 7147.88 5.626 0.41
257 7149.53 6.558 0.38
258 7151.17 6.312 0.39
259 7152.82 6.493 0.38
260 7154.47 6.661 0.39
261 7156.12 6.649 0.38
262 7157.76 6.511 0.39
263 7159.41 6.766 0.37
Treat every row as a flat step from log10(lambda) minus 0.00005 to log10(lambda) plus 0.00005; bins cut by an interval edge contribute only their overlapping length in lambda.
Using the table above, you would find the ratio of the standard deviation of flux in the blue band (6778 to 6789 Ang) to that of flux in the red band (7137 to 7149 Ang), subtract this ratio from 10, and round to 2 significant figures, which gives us 9.2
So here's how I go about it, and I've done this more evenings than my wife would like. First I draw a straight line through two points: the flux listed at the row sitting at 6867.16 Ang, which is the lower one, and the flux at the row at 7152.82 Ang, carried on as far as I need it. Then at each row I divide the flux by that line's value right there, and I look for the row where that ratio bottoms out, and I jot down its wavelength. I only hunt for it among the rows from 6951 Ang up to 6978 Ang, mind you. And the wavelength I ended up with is 6959.49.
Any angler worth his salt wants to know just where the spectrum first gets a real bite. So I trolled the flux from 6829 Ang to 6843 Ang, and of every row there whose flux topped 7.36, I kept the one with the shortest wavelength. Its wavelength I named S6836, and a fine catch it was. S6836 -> 6832.46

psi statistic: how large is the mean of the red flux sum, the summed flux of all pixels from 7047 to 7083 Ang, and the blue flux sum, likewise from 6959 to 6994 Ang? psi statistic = 160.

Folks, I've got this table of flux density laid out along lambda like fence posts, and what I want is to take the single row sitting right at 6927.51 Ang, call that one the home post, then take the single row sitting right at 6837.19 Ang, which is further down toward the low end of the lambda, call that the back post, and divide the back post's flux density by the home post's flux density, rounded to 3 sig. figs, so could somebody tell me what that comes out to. 1.23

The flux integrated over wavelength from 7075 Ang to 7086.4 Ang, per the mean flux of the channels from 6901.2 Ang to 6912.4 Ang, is 11.2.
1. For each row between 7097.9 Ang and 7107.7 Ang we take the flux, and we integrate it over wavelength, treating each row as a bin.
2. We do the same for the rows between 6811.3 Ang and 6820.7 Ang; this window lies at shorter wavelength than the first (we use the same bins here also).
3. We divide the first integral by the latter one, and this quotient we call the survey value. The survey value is 0.89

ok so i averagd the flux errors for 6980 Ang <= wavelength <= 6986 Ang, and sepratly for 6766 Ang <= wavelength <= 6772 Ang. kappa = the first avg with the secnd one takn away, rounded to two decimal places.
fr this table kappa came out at -0.10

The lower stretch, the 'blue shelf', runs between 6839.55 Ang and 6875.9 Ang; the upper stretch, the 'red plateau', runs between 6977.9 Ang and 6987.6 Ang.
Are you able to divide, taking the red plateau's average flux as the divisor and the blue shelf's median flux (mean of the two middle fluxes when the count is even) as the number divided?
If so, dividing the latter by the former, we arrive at 1.00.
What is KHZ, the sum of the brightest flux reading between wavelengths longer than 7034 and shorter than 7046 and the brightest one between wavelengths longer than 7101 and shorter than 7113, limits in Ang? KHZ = 16.6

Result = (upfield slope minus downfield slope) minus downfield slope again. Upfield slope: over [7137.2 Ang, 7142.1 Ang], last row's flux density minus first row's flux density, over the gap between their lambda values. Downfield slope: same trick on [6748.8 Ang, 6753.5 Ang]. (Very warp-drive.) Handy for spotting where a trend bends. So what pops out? 1.41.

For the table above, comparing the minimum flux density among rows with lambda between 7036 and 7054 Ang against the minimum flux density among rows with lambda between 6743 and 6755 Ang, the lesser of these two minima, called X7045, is 5.86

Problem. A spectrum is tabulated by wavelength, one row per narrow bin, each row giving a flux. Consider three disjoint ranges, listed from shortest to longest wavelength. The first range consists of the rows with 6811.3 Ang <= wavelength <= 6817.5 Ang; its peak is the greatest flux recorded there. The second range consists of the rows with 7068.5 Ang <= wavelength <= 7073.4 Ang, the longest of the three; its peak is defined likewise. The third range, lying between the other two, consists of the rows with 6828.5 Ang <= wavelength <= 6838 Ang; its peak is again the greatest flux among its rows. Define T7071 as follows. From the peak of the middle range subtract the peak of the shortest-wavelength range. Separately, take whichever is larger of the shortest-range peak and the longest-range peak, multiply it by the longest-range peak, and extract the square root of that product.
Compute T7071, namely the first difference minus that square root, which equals -7.0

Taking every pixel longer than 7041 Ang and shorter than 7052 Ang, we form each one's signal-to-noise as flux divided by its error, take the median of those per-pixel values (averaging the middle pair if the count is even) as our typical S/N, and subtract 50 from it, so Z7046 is -32.7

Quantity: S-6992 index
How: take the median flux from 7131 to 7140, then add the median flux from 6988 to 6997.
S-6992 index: 13.9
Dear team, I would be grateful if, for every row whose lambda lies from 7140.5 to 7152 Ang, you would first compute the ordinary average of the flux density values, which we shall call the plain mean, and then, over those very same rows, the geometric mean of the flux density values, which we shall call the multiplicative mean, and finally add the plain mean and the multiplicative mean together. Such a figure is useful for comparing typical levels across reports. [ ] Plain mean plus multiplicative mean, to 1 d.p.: 12.7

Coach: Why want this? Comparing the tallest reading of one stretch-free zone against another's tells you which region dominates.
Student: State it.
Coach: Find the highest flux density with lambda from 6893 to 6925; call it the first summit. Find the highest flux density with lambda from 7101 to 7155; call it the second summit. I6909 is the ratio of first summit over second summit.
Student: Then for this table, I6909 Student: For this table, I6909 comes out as 1.20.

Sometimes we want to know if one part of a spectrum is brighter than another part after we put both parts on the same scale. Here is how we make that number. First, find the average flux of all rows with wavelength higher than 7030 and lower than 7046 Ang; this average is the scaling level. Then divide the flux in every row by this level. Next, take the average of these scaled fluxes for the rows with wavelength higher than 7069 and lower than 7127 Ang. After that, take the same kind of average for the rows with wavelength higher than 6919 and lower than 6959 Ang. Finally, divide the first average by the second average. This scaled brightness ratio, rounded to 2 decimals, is 0.95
